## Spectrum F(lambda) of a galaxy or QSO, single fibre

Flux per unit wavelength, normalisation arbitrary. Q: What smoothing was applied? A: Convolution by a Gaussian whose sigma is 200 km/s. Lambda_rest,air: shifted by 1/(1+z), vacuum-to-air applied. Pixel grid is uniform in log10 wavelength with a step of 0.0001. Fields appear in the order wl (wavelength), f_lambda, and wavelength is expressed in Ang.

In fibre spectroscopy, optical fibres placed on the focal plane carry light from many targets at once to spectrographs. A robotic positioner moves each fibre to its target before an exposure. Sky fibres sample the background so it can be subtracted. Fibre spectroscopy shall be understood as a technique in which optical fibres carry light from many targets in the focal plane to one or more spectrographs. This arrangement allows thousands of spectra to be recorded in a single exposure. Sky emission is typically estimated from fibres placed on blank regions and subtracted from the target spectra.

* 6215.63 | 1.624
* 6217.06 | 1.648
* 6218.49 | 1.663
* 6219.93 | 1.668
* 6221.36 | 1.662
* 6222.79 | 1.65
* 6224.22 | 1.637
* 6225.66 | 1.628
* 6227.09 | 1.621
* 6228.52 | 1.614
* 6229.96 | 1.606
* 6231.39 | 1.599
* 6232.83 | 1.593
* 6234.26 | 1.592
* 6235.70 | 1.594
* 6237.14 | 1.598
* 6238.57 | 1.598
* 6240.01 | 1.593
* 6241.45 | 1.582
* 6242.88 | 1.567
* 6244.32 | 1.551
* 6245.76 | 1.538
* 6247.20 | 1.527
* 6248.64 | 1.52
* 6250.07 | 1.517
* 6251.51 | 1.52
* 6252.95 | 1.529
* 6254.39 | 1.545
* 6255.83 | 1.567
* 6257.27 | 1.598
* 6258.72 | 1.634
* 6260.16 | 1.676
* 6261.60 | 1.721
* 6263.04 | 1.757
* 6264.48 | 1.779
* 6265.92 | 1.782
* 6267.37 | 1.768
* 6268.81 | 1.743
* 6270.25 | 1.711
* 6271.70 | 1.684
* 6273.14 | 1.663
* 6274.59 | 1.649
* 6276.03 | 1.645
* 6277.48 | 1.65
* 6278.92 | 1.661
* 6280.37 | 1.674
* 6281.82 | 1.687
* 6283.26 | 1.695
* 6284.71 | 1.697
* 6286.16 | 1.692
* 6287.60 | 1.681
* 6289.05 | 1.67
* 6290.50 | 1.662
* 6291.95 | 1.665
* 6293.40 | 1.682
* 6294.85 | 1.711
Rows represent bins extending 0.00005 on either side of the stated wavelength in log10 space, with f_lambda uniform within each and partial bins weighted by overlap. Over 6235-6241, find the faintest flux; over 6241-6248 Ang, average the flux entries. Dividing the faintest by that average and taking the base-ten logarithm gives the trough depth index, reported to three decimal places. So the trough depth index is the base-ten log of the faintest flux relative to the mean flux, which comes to 0.011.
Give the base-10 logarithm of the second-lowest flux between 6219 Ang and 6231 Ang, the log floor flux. 0.208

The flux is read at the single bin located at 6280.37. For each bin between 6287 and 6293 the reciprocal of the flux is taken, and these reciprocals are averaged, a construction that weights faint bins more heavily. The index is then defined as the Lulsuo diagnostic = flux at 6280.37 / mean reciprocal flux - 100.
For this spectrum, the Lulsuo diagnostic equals -97.2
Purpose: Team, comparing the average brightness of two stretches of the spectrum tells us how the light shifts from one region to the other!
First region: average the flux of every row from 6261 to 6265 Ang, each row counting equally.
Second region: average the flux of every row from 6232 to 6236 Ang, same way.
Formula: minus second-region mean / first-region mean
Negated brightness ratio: -0.91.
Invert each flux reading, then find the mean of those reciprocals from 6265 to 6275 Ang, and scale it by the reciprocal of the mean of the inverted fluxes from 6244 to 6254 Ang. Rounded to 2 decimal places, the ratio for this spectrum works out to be 0.89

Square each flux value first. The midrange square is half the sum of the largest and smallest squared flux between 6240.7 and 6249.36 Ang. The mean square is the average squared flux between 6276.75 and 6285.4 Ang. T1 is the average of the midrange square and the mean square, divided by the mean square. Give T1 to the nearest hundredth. 0.93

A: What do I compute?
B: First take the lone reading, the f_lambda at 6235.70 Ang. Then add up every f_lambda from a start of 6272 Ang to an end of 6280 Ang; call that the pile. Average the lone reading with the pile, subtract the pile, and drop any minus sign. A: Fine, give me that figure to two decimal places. 3.34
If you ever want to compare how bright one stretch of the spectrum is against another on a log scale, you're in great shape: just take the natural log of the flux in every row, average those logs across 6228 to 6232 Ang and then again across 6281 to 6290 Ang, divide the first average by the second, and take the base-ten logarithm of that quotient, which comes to -0.043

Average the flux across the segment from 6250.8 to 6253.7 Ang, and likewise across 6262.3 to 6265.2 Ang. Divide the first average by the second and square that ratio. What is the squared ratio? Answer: 0.74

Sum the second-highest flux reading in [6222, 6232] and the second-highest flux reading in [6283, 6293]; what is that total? 3.33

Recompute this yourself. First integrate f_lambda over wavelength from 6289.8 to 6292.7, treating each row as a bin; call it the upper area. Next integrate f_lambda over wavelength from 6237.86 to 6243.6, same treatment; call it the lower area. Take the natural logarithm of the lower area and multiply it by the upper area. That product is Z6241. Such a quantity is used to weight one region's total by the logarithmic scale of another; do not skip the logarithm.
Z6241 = 11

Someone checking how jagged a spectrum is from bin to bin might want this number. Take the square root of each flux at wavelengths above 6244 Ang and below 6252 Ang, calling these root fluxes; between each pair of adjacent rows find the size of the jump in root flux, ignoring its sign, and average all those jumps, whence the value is 0.0030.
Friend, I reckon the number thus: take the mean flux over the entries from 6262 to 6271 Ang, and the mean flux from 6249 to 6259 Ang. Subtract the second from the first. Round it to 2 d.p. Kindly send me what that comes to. 0.20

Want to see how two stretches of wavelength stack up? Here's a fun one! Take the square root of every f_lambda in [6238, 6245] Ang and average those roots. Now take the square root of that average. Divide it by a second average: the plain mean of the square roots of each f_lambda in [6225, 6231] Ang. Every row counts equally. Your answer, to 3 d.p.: 0.881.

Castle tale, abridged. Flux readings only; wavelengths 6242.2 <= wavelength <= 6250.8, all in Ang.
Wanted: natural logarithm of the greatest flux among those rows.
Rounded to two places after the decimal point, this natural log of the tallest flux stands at 0.45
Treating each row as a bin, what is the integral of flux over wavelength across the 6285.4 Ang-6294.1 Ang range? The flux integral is 14.6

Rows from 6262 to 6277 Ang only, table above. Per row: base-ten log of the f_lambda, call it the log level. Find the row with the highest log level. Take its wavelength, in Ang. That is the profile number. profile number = 6265.92 Ang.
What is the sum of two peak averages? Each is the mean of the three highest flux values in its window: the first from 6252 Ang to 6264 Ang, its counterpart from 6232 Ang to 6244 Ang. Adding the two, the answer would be 3.31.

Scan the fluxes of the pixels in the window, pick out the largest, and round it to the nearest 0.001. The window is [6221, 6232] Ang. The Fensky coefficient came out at 1.662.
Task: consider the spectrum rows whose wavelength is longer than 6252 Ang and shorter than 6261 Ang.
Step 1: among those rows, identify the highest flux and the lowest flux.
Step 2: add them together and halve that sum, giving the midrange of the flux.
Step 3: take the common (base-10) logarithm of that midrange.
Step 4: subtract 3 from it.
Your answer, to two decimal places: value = -2.80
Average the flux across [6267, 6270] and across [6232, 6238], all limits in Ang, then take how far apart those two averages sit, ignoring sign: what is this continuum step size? 0.16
